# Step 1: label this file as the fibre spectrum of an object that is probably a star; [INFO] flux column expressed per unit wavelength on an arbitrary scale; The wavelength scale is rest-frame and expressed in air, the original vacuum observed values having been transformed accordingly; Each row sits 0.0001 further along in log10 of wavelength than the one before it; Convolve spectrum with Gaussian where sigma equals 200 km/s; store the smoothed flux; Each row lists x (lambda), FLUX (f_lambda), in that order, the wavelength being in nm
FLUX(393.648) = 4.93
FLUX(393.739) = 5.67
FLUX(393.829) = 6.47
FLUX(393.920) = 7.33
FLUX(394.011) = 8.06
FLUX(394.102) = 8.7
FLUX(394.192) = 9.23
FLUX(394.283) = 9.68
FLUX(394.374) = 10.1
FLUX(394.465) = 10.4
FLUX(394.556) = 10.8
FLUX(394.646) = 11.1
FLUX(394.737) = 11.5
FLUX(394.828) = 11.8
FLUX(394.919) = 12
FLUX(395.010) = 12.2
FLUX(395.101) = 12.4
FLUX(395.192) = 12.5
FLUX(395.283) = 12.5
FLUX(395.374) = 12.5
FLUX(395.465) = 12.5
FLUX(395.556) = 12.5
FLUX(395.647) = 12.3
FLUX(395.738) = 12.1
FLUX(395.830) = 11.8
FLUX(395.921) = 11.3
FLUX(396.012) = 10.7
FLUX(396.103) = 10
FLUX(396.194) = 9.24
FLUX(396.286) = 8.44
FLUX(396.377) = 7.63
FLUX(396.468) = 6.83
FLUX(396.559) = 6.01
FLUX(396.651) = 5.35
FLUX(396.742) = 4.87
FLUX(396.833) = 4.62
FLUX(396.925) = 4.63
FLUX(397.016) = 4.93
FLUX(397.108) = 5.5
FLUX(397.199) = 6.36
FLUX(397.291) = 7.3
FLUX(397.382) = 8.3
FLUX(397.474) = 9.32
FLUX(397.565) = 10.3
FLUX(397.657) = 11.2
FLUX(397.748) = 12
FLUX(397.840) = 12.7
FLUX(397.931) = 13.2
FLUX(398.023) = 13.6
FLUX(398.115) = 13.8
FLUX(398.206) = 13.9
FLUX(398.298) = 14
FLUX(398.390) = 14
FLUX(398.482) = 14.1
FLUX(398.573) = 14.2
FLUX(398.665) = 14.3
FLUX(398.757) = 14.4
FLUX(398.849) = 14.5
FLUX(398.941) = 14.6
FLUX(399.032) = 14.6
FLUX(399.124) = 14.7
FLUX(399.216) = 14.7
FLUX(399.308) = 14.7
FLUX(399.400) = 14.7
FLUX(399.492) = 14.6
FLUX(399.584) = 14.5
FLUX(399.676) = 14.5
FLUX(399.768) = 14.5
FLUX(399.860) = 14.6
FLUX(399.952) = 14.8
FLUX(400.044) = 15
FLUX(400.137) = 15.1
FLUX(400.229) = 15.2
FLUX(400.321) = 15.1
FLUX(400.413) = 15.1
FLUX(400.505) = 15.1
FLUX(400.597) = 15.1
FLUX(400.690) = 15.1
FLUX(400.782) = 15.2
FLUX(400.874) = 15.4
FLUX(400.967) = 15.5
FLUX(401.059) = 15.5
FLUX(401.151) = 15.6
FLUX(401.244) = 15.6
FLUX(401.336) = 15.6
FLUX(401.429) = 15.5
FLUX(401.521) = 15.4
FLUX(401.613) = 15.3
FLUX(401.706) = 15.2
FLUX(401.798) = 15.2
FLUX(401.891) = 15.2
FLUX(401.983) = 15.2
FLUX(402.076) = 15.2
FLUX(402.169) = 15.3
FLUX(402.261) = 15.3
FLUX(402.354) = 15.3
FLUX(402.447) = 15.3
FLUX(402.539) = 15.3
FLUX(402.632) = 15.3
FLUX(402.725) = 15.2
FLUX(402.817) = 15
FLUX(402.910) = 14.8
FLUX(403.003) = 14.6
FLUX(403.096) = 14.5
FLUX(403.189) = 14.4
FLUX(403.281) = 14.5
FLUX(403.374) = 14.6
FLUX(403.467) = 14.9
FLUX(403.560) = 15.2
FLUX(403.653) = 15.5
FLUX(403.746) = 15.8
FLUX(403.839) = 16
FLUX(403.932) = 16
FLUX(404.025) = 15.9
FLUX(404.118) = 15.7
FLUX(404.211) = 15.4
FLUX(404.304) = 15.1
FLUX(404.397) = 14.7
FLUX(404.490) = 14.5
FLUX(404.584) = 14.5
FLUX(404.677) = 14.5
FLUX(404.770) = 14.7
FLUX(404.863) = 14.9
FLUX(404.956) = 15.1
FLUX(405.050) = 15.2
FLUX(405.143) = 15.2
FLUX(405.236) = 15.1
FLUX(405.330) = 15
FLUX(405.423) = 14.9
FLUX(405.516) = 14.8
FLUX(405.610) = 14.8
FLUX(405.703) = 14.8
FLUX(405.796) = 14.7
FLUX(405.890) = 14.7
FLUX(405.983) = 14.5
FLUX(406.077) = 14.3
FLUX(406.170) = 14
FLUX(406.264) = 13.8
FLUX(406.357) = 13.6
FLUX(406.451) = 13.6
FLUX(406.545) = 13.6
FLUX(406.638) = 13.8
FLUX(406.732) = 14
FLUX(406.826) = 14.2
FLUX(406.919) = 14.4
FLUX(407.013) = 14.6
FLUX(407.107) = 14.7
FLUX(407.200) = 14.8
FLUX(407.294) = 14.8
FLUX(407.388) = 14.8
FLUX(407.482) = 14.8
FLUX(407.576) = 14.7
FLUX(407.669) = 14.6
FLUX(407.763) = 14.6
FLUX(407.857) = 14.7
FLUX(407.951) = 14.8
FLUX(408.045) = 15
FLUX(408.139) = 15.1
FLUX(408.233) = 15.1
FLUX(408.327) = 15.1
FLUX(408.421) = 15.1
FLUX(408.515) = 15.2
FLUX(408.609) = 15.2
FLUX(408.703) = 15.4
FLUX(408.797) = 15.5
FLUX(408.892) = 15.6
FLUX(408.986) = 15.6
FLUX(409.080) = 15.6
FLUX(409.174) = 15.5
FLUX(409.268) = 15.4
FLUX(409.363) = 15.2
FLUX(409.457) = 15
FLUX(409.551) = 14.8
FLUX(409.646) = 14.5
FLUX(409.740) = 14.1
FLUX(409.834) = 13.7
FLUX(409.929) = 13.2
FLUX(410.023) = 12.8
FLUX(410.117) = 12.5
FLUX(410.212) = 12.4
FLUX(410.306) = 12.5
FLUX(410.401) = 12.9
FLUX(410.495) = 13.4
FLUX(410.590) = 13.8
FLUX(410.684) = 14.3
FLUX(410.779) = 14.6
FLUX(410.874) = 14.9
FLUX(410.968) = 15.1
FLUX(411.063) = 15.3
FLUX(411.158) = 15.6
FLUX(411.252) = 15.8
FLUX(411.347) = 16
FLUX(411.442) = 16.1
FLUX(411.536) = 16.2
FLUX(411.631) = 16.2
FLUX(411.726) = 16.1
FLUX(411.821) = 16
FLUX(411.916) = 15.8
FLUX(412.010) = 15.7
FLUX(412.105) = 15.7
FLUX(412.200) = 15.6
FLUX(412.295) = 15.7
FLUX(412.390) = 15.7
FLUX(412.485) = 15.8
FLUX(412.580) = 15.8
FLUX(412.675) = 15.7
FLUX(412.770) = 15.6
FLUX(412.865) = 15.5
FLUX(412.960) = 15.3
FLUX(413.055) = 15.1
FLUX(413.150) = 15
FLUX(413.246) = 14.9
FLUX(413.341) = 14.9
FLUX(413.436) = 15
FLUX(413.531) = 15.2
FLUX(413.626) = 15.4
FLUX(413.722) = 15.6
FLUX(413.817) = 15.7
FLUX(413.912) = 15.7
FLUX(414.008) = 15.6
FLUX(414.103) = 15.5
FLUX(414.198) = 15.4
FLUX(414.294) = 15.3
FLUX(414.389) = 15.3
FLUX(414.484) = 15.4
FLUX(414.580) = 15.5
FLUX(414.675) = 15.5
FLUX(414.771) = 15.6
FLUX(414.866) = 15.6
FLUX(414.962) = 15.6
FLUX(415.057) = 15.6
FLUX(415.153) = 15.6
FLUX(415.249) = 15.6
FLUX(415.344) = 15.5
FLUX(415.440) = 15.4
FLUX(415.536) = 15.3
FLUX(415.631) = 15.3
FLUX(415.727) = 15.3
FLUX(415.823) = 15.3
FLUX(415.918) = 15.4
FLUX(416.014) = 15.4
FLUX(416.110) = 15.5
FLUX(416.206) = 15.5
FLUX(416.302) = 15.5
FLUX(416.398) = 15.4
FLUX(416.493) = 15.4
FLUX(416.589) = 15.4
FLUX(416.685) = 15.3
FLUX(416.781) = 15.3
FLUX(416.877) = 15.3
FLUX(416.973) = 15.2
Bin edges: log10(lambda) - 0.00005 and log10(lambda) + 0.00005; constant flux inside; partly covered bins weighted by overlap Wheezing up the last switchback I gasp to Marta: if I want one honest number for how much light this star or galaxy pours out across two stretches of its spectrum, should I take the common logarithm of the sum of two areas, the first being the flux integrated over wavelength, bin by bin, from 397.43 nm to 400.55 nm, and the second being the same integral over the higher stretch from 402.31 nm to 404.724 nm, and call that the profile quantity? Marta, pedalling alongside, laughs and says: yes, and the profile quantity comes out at 1.90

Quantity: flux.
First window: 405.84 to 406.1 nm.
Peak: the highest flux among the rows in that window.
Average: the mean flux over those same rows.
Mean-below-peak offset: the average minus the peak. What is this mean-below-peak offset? -0.2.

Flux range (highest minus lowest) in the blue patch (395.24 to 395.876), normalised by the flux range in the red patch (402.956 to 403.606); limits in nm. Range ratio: 1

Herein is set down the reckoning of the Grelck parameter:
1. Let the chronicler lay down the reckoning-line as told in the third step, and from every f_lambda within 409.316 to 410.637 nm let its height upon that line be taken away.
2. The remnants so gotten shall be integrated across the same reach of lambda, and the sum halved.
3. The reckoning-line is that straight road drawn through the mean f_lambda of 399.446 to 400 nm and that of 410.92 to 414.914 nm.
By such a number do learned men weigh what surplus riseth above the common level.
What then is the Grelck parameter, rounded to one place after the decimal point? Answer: -1.1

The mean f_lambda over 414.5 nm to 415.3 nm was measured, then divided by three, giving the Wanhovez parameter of 5.19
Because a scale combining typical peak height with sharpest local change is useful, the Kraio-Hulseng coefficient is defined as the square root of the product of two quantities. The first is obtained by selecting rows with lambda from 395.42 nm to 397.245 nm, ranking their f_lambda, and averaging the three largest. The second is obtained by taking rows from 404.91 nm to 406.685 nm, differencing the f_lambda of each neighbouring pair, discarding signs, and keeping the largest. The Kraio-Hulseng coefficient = 1.93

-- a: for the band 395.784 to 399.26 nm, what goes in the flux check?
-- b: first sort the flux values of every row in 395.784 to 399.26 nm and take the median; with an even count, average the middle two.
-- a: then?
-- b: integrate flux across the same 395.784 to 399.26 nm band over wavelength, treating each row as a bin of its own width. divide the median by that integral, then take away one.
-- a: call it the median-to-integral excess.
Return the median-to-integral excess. -0.69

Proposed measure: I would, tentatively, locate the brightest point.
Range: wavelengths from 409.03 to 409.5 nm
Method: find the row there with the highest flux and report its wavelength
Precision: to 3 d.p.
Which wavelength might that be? 409.080 nm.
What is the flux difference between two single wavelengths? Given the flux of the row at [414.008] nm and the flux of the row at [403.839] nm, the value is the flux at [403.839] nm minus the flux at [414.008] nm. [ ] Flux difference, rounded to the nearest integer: 0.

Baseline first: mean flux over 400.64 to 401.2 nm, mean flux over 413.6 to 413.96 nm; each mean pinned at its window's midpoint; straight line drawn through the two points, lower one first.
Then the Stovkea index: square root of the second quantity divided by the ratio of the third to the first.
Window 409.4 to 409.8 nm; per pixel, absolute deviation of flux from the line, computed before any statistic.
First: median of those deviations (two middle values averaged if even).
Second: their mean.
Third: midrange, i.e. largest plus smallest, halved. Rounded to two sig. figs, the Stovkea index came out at 0.91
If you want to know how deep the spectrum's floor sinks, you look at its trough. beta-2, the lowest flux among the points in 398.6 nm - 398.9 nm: 14.3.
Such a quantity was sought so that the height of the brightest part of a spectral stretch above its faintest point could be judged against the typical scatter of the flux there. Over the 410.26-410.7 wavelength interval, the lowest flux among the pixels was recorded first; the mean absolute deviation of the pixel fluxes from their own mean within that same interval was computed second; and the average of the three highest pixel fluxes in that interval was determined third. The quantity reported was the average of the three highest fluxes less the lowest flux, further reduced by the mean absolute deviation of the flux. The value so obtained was 0.79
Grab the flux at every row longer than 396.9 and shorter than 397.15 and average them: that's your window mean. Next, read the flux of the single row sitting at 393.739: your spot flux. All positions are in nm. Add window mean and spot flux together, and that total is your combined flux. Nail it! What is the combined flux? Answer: 10.7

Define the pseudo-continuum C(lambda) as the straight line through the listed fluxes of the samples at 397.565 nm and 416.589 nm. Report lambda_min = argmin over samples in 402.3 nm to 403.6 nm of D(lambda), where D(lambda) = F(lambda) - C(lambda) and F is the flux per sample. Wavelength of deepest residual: 403.189 nm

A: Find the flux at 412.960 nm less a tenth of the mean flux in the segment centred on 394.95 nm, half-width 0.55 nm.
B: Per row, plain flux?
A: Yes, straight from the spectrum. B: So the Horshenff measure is 14.1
